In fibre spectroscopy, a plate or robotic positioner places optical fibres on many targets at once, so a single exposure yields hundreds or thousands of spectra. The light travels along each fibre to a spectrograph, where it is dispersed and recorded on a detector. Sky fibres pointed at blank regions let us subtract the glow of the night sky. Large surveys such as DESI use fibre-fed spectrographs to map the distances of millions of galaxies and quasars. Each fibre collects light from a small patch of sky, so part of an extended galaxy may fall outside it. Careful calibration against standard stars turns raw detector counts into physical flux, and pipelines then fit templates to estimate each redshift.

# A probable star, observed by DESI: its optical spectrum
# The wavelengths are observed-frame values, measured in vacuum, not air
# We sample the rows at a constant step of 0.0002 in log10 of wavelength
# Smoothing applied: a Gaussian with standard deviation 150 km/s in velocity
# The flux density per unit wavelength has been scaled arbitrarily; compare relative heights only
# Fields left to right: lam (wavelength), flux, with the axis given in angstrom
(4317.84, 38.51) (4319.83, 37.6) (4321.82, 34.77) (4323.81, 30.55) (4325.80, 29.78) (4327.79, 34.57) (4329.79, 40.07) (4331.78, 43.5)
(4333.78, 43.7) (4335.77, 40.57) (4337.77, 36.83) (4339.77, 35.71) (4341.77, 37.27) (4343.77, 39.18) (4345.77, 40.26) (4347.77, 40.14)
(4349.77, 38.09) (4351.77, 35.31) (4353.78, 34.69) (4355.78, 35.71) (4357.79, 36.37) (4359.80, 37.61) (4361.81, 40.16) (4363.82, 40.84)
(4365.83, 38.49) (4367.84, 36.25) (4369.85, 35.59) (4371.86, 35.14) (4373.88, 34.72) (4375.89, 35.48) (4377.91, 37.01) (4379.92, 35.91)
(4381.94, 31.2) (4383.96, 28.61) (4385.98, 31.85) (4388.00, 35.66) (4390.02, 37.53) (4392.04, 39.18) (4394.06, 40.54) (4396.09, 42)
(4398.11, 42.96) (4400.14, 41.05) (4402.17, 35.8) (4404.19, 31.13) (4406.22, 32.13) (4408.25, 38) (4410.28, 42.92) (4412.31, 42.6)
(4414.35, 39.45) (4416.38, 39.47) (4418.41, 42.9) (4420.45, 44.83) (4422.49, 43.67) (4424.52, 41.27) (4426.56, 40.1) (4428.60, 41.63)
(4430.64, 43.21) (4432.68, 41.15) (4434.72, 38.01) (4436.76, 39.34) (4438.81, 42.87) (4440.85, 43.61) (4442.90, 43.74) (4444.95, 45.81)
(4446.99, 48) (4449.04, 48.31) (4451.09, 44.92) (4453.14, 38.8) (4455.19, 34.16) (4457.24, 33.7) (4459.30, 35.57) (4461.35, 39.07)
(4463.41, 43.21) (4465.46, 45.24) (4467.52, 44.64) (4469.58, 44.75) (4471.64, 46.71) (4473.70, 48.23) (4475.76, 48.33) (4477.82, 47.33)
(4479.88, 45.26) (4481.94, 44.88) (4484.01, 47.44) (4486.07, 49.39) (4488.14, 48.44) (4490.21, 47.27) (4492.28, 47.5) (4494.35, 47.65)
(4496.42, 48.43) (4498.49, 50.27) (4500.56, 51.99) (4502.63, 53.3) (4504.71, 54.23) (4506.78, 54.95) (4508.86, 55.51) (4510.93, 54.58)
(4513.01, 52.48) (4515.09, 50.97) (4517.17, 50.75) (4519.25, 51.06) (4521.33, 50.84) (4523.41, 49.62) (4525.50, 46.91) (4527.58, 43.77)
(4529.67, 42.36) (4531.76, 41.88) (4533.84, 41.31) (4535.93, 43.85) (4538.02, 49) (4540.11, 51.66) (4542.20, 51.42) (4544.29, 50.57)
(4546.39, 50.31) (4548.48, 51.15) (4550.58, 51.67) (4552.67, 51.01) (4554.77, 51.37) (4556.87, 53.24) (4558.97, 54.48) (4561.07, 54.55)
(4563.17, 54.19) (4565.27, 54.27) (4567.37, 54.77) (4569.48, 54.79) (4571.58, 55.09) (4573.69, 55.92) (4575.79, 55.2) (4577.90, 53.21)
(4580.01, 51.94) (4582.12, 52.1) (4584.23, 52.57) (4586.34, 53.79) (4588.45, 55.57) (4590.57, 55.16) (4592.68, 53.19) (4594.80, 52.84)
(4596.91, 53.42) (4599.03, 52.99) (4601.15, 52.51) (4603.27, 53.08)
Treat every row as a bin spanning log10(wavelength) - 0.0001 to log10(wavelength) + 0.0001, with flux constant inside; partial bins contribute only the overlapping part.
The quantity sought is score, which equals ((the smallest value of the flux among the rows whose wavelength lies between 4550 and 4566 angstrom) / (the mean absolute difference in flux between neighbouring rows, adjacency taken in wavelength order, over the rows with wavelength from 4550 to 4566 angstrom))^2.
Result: 5922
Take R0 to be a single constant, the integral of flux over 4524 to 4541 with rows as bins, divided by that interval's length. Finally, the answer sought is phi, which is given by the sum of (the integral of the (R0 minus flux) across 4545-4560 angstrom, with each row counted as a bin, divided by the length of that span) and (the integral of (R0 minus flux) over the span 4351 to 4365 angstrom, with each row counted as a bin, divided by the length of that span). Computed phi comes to 1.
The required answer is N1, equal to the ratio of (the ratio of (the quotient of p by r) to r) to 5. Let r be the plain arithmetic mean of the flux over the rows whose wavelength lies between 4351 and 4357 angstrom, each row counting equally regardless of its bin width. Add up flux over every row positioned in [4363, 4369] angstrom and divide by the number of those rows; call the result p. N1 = 0.0062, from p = 39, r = 35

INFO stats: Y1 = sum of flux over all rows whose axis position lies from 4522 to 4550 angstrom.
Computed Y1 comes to 614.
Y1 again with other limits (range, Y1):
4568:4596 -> 701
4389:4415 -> 505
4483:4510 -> 656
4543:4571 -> 686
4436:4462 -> 538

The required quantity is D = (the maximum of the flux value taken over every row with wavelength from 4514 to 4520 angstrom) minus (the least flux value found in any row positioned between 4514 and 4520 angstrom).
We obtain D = 0.3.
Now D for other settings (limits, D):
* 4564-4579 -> 2.7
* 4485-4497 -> 2.1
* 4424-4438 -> 5.2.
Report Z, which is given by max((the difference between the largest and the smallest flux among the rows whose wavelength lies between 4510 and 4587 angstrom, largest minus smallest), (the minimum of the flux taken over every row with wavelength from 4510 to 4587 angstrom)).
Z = 41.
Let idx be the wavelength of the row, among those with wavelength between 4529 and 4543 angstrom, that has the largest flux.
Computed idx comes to 4540.11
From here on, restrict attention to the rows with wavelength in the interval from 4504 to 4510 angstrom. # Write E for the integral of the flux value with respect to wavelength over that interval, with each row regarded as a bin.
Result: 330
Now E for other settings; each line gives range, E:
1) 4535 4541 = 289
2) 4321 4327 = 190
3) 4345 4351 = 236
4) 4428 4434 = 251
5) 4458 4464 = 232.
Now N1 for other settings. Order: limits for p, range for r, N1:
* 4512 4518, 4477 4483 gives 0.0049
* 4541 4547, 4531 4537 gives 0.0057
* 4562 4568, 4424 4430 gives 0.0065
